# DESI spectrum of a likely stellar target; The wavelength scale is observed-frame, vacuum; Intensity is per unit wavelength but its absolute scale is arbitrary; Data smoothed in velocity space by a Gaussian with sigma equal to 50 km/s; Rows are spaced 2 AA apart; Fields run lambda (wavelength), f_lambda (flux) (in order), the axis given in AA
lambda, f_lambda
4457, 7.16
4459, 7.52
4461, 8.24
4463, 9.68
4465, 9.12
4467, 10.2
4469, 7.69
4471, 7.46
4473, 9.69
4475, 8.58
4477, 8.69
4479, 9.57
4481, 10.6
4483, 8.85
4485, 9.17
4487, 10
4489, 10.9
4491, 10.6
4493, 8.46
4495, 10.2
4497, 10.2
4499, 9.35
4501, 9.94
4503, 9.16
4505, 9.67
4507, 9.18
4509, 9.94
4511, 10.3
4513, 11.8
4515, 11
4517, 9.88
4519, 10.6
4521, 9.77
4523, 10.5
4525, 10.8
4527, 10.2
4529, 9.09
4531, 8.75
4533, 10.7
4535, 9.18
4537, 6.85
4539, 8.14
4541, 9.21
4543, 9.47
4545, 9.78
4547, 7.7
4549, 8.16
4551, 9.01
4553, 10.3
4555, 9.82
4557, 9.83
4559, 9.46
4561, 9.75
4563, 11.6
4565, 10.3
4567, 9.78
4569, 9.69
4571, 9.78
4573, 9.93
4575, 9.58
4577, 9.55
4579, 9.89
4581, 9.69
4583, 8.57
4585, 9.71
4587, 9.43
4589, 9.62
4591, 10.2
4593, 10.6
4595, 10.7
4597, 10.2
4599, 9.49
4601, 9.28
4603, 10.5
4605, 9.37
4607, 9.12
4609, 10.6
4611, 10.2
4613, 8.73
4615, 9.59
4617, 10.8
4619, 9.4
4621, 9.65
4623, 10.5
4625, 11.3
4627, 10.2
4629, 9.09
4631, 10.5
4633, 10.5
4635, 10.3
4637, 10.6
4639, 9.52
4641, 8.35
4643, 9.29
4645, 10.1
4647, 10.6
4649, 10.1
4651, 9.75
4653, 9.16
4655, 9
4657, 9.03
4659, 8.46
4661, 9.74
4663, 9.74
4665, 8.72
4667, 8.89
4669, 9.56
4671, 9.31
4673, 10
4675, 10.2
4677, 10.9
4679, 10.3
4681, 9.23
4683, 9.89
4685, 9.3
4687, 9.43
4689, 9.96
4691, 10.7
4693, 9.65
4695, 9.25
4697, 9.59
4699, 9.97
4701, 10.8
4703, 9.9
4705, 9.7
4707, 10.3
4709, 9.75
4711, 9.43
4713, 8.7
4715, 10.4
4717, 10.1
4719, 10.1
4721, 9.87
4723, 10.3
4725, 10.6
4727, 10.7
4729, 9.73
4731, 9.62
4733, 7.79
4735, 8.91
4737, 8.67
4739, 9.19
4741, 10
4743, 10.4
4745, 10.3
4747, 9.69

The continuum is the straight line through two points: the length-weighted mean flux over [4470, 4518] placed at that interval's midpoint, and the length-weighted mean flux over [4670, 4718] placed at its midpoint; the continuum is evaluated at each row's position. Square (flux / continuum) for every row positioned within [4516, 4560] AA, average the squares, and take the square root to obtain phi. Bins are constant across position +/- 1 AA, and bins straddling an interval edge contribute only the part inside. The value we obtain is 0.97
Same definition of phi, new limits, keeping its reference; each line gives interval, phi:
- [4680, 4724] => 1.00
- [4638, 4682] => 0.97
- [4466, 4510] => 0.98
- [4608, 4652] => 1.02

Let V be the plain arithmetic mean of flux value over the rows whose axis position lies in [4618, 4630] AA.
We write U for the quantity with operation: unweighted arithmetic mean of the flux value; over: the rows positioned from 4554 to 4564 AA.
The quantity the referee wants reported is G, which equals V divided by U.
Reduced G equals 0.99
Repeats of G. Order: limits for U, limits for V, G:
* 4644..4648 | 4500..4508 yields 0.92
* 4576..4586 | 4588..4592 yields 1.05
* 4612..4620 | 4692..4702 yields 1.02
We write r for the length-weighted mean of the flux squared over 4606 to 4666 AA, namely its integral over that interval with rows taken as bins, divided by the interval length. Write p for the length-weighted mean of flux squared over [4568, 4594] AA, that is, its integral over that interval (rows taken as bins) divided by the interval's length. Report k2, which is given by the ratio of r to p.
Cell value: 1.01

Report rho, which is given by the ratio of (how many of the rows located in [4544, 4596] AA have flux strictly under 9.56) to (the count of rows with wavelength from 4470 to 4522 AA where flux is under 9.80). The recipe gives 0.54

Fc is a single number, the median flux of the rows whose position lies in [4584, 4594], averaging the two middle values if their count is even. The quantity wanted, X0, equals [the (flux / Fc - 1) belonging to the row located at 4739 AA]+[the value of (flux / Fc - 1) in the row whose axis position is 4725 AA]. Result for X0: 0.04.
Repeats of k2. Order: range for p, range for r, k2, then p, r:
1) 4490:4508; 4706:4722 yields 1.04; 93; 97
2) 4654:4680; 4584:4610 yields 1.08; 91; 98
